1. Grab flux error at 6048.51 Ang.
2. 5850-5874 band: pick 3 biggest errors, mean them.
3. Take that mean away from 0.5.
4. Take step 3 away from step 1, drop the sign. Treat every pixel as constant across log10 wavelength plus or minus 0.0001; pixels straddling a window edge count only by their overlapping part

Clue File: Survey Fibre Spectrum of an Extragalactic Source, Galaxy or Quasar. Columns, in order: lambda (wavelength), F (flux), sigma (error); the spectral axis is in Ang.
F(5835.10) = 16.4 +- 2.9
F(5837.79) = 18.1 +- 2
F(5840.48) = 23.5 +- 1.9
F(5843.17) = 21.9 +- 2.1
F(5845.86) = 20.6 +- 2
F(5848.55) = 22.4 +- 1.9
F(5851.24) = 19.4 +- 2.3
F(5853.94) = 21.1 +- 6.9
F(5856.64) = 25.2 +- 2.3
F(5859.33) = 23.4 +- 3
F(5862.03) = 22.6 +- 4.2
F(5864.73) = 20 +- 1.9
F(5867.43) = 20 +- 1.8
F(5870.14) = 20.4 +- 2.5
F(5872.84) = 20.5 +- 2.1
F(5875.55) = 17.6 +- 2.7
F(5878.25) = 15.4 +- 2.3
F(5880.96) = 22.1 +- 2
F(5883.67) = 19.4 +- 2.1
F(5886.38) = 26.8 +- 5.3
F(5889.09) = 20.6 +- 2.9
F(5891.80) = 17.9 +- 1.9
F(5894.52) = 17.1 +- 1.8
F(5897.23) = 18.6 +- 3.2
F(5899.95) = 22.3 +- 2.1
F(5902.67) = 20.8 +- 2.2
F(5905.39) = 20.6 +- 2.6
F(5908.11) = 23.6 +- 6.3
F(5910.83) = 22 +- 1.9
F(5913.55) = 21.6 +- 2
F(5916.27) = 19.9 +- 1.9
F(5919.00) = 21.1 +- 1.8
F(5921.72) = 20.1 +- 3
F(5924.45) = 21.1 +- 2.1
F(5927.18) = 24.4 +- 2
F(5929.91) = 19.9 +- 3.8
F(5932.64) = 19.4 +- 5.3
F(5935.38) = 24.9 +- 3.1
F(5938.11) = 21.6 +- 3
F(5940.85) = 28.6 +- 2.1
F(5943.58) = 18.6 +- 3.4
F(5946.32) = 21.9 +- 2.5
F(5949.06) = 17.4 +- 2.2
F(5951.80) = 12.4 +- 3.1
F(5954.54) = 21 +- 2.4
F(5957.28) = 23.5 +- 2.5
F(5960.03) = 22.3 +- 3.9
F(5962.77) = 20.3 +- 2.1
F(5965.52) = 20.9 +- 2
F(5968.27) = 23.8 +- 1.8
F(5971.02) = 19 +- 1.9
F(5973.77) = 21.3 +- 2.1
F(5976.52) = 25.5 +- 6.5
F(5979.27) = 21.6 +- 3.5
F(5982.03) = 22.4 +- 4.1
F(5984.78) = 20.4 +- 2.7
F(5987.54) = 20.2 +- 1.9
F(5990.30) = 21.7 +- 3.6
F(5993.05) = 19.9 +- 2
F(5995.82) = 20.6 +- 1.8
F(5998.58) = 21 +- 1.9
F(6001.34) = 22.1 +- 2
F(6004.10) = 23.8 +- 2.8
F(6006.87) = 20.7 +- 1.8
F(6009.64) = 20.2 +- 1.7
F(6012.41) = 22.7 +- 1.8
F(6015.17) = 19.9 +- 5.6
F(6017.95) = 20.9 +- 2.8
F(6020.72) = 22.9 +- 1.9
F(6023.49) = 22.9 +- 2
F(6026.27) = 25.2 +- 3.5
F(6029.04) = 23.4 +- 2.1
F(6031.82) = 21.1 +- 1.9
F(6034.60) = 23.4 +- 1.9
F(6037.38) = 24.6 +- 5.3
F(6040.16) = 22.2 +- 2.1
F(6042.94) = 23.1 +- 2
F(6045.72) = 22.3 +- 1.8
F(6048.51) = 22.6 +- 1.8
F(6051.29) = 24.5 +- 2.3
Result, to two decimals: 6.00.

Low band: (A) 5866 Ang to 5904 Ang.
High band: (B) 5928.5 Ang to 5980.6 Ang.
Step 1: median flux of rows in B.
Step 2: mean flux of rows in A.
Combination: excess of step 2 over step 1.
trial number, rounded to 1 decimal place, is -1.3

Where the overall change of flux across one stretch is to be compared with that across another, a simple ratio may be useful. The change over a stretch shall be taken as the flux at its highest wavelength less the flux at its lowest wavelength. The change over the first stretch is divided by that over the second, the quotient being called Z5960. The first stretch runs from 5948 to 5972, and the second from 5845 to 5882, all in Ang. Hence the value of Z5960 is 1.1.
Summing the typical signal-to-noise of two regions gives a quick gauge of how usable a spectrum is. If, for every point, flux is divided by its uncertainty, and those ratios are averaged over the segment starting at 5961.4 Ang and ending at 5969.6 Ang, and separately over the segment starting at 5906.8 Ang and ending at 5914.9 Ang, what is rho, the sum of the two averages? 19.8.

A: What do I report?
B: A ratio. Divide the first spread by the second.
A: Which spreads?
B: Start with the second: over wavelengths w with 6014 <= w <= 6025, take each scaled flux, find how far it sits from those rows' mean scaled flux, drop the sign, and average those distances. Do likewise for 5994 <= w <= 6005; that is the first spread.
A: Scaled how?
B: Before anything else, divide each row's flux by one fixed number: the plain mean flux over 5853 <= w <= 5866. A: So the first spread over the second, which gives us 0.86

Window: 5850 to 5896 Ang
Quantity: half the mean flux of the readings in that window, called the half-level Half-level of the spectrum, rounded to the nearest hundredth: 10.28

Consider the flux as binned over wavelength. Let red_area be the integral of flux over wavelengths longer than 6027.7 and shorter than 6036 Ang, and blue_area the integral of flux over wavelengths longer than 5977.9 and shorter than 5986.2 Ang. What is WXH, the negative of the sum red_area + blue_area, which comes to -366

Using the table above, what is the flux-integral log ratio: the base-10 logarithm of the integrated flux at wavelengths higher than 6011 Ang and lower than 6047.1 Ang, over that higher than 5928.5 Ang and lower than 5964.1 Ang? 0.041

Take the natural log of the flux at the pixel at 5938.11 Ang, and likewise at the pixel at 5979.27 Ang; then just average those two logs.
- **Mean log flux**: 3.07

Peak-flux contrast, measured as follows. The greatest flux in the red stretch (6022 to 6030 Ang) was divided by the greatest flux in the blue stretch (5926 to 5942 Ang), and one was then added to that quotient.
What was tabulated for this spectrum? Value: 1.88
